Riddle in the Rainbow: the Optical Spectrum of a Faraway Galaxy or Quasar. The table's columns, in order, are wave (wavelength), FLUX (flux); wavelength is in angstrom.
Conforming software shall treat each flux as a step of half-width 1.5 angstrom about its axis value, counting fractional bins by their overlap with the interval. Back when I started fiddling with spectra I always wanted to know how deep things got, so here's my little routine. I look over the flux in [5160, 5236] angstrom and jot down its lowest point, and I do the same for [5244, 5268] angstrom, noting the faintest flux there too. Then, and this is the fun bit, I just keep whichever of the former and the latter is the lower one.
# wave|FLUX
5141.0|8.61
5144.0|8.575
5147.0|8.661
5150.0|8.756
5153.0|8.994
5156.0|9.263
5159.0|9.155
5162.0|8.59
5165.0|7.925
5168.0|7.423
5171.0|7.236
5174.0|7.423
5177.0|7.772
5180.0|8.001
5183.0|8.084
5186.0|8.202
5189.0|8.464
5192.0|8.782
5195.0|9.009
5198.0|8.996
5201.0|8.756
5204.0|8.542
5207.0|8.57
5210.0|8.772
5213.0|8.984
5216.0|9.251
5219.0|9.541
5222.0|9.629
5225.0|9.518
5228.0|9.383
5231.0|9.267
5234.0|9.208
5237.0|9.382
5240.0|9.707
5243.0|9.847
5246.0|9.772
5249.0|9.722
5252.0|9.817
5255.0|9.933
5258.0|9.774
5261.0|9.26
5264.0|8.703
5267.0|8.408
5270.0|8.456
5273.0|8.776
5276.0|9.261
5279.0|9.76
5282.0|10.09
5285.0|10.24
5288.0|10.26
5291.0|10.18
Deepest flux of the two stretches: 7.24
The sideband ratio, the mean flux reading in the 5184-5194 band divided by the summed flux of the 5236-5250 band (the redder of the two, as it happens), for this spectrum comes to 0.18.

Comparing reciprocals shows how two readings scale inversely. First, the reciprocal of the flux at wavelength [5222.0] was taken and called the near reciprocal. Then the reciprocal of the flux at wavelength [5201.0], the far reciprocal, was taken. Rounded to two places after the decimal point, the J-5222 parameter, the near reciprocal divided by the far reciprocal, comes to 0.91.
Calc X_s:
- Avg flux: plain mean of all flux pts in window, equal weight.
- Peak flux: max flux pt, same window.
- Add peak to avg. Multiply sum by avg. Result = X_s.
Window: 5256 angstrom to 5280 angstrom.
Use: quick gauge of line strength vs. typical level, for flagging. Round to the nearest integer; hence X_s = 170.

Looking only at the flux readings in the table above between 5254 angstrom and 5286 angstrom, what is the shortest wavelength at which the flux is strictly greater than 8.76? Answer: 5255.0 angstrom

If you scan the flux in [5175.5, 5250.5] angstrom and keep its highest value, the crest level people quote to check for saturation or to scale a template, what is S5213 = 9.847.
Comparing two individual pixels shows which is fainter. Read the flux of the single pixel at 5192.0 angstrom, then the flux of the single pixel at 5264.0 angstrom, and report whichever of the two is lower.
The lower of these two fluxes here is 8.7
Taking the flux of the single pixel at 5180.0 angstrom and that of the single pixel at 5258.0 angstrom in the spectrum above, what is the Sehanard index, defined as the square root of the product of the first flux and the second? 8.8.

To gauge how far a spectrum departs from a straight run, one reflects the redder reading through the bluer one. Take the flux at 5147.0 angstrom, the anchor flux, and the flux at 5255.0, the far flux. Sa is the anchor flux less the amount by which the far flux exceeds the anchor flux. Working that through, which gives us 7.4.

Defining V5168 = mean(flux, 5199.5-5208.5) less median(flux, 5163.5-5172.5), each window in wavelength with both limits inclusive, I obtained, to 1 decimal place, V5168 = 1.2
